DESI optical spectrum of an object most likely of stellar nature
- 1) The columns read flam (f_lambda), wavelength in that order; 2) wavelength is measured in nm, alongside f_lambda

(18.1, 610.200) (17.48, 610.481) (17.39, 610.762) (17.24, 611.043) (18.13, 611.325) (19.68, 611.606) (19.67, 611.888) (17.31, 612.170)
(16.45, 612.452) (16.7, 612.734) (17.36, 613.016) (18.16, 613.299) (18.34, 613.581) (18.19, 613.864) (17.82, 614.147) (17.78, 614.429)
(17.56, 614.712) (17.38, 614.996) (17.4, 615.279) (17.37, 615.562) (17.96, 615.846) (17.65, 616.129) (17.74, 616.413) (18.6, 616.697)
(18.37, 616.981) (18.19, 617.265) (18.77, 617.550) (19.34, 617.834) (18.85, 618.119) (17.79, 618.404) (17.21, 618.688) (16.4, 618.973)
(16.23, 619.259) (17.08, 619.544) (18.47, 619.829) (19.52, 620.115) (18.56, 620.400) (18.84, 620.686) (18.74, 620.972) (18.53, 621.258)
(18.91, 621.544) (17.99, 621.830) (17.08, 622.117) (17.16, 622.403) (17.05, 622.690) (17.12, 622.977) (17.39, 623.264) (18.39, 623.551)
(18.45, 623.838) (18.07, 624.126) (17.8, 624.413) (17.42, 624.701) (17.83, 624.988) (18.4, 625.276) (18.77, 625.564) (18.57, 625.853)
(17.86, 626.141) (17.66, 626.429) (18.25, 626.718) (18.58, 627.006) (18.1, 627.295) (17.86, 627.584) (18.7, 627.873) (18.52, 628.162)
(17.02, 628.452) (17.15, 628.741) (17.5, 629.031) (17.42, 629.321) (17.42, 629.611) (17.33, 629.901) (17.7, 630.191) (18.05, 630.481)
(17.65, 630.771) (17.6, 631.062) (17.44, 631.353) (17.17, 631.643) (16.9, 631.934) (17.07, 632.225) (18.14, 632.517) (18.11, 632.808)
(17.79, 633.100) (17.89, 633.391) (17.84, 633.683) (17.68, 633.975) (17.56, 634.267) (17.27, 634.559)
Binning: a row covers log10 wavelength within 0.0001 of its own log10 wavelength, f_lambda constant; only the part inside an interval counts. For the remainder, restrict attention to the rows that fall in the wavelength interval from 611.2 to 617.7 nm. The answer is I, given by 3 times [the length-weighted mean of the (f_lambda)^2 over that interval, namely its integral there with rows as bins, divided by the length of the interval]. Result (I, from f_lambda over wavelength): 967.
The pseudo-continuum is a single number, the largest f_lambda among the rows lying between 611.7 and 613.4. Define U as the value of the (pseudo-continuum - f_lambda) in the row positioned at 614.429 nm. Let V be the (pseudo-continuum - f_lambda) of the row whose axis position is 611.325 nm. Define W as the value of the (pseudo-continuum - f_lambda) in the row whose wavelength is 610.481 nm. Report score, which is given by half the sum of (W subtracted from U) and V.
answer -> 0.62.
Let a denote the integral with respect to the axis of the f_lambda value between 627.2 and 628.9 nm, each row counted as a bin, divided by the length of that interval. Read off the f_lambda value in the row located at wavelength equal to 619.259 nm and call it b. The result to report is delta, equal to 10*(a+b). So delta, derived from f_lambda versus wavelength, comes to 341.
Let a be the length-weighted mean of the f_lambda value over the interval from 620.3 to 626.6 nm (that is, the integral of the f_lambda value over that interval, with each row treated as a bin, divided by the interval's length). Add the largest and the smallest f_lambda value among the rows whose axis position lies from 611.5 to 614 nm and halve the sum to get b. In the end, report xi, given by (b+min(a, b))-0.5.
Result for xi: 35.6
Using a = 18.0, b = 18.1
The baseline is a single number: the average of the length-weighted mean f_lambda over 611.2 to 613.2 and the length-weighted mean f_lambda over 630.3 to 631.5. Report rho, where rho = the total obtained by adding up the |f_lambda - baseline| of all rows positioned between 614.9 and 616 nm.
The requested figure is 1.4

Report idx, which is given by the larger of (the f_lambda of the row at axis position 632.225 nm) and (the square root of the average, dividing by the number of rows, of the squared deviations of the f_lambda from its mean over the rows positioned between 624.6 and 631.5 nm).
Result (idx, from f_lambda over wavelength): 17.1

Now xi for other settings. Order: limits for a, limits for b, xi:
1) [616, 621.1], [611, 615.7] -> 35.6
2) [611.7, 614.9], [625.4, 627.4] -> 35.5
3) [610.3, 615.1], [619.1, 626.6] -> 35.2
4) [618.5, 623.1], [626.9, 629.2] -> 35.2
